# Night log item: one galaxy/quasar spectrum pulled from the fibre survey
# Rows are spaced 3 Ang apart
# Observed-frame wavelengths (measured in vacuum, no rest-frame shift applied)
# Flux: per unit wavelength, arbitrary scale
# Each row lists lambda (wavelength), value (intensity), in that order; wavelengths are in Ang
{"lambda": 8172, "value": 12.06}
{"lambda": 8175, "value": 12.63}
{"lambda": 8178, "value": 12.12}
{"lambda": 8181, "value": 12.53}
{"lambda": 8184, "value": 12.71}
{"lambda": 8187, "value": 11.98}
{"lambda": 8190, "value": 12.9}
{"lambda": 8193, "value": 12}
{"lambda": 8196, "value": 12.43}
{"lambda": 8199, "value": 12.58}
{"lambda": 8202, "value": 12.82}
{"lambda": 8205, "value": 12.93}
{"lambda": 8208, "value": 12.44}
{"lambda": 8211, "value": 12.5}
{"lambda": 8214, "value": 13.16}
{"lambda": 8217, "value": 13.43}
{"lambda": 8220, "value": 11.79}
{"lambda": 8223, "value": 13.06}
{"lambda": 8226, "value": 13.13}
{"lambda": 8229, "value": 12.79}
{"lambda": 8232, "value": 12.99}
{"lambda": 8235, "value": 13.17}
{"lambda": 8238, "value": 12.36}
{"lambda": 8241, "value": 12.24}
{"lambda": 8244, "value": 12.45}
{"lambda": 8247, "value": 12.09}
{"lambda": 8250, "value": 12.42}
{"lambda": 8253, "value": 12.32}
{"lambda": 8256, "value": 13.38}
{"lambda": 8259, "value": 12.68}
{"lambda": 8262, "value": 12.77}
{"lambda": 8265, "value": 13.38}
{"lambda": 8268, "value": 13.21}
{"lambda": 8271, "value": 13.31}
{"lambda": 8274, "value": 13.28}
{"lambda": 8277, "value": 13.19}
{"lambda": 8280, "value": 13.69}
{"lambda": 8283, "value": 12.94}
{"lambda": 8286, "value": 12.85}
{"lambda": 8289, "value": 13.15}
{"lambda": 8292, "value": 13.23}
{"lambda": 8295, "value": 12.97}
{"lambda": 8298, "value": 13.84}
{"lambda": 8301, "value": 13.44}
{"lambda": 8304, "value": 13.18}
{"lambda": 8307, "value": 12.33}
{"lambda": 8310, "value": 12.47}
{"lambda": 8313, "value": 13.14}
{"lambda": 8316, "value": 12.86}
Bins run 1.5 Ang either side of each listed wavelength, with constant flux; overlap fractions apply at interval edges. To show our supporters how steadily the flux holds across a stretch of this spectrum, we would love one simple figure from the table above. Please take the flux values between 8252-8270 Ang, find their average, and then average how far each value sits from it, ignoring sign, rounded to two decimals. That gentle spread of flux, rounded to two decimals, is 0.37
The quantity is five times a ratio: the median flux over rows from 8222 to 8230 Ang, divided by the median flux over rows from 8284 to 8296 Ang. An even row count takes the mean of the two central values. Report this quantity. 5.00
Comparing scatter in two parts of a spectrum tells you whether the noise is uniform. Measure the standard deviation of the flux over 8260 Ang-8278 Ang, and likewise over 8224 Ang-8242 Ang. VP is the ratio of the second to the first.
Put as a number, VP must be 1.83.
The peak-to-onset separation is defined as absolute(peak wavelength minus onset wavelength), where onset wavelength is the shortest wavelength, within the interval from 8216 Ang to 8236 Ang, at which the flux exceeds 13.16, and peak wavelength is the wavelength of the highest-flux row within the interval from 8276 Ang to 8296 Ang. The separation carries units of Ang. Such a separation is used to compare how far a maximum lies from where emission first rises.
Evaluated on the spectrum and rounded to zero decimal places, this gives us 63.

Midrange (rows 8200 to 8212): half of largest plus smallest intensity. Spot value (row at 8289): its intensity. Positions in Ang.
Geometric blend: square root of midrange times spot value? 12.9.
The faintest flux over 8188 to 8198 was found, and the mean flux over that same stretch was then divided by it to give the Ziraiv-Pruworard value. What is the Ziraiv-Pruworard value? 1.04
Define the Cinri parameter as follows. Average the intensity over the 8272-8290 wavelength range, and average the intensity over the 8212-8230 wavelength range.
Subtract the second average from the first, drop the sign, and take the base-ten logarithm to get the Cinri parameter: -0.5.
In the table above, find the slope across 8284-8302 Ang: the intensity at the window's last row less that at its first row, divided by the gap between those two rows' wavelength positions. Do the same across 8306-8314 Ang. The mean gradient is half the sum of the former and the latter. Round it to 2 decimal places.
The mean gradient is 0.09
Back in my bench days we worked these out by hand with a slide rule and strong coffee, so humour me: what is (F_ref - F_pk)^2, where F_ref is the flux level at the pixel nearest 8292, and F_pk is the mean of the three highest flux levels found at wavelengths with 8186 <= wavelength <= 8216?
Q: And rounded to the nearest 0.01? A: 0.05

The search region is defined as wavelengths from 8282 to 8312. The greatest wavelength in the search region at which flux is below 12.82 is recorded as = 8310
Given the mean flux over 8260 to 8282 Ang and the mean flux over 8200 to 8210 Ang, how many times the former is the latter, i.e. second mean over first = 0.96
